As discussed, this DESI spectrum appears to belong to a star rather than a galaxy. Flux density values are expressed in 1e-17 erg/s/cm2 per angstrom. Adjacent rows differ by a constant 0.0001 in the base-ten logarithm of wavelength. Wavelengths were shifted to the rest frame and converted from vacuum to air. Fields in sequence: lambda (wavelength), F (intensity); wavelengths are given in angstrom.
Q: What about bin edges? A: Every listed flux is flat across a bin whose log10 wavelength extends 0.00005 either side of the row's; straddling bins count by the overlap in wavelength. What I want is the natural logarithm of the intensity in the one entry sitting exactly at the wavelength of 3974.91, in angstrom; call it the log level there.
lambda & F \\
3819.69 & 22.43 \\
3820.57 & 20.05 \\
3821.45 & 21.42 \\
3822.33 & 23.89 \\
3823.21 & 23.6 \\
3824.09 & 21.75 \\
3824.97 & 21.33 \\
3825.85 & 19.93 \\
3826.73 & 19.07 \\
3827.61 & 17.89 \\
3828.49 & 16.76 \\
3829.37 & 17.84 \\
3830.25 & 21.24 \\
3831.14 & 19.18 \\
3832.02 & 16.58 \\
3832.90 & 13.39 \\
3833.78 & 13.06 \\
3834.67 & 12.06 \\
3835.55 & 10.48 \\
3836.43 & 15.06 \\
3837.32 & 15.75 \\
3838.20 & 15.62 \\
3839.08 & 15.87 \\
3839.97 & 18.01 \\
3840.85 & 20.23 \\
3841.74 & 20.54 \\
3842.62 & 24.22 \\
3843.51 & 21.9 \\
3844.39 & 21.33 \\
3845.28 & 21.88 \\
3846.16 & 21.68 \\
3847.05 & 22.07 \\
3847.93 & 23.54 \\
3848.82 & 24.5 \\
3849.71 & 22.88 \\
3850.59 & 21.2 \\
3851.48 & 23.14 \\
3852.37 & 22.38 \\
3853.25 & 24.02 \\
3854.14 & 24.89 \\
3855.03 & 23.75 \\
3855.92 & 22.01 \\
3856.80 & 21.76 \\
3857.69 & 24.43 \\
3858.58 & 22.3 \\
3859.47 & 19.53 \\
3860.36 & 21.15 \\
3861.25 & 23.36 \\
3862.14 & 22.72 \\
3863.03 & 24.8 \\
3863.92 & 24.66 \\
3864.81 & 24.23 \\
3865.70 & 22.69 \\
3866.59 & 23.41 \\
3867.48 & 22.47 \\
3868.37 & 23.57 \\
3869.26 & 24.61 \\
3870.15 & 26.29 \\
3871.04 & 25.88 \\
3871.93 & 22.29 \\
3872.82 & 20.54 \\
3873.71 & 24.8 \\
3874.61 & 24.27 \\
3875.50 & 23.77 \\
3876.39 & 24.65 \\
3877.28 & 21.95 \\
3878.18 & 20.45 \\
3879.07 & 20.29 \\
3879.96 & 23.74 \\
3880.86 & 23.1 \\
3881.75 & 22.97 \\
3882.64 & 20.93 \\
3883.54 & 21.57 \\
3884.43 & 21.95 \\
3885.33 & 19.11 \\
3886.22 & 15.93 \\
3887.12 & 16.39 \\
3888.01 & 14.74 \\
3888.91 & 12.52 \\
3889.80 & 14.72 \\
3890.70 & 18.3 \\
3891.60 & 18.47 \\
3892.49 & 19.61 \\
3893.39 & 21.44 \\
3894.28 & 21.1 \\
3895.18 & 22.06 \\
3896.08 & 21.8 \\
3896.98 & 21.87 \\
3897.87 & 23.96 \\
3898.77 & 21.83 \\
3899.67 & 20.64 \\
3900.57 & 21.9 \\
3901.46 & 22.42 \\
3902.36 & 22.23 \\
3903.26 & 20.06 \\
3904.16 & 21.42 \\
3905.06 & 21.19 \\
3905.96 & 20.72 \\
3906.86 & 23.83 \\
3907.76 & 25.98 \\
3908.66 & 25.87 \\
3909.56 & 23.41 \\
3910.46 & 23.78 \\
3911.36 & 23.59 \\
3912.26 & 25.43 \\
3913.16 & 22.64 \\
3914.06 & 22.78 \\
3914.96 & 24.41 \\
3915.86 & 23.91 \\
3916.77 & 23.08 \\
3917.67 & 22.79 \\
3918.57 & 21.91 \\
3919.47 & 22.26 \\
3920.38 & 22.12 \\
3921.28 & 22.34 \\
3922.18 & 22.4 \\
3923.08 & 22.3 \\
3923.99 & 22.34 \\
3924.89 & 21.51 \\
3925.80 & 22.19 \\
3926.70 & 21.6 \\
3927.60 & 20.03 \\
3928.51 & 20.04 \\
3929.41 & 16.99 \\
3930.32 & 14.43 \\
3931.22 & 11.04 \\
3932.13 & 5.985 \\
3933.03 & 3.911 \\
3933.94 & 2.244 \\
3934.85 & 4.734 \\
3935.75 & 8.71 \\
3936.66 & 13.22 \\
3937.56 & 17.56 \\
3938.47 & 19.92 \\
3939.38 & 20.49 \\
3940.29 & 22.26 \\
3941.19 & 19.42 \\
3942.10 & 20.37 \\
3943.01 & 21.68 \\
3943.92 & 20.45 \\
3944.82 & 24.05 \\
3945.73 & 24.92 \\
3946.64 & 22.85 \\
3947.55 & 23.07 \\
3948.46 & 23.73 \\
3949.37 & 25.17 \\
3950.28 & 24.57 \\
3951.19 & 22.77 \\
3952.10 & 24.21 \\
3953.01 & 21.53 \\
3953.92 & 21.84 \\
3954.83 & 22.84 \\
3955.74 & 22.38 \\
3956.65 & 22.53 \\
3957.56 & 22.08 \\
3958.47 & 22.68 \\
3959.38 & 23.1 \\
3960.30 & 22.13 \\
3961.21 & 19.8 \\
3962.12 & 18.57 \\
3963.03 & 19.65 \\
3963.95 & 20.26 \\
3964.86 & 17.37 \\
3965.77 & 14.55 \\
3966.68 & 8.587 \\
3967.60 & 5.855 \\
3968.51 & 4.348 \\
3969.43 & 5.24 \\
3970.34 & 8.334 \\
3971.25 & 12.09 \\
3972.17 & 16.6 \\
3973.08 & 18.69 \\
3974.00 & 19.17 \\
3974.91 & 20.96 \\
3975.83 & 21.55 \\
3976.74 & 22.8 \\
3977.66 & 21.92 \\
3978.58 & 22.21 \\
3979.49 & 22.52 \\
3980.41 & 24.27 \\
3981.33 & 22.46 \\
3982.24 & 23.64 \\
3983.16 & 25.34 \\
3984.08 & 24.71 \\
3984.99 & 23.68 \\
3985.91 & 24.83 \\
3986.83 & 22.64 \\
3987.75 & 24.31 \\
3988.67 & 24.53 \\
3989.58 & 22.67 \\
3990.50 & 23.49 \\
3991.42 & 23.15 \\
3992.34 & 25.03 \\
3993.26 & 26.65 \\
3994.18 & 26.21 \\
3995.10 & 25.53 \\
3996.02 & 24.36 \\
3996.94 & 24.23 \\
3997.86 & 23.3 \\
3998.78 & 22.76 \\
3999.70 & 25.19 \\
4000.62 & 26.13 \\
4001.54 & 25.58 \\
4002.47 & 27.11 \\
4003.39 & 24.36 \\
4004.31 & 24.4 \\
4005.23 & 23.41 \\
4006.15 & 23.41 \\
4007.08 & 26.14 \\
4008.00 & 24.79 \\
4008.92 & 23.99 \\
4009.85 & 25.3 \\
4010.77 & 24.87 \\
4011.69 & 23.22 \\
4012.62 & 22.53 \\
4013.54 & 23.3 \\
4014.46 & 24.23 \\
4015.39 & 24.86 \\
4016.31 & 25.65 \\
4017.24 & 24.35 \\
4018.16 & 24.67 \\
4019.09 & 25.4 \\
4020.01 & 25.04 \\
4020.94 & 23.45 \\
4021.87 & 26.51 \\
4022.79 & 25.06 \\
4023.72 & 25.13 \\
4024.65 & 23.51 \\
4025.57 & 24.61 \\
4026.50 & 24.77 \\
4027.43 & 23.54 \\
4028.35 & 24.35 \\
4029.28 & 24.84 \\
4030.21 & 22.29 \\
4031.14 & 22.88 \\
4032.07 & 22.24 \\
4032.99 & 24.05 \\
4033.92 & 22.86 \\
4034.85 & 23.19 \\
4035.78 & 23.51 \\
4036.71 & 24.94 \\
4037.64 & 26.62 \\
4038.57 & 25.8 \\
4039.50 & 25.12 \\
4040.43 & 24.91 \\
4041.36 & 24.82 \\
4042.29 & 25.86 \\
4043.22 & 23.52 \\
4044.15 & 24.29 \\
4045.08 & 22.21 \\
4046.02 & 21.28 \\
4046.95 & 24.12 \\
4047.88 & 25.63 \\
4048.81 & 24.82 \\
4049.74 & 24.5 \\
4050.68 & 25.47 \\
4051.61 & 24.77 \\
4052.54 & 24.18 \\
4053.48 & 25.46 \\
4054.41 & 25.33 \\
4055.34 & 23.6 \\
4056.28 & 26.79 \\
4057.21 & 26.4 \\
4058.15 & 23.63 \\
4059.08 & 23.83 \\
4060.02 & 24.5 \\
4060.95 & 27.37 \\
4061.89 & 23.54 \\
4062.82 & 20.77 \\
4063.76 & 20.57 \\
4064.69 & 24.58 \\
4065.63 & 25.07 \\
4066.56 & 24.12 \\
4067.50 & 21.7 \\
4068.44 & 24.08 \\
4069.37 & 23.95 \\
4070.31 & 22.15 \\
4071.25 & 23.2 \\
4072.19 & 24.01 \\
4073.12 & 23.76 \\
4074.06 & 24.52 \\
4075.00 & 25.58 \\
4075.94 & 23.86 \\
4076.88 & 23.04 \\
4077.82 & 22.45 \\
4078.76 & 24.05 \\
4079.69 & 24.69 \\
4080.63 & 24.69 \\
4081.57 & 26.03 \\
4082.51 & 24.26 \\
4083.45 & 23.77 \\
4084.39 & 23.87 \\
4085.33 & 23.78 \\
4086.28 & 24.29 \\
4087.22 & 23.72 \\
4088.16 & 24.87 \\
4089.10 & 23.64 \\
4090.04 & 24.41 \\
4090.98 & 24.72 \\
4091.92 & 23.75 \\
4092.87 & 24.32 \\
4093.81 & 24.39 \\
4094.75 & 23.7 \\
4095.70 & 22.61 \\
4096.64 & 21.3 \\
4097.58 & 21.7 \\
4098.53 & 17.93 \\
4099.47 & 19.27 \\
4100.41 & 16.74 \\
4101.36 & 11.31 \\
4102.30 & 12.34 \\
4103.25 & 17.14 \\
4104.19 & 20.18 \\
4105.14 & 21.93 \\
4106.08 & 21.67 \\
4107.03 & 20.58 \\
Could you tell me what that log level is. 3.04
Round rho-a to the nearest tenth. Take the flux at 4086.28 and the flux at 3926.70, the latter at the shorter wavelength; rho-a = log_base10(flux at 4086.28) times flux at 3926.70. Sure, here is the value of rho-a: 29.9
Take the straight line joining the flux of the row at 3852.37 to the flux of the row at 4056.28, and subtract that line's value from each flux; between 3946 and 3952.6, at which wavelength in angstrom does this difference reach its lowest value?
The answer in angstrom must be 3951.19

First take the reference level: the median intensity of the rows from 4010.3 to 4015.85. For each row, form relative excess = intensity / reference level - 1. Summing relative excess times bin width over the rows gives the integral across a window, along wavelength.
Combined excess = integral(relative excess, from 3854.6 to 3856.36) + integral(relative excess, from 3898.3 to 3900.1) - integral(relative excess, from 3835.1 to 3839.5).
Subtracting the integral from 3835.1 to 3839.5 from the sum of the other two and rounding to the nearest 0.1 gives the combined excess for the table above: 1.5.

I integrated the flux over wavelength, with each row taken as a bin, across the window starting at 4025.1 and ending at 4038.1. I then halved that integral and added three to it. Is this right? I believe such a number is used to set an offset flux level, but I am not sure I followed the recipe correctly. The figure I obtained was 158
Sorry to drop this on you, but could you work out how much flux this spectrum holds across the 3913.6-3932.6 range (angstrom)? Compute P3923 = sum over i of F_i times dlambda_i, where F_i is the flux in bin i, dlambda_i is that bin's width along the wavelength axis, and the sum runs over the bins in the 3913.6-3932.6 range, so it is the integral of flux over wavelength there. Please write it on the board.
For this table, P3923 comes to 385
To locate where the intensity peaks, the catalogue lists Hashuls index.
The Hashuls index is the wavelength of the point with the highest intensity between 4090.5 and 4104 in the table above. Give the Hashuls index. 4090.98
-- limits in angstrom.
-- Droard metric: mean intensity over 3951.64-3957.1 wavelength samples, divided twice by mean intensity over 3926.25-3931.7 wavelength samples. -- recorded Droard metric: 0.075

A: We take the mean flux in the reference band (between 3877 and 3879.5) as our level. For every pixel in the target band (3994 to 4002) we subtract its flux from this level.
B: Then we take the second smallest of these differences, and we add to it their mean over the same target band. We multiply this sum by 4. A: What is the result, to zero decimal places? -37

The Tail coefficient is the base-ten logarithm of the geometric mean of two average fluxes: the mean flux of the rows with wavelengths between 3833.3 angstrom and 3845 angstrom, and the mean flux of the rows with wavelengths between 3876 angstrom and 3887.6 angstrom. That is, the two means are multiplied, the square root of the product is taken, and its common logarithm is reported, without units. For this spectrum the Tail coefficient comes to 1.28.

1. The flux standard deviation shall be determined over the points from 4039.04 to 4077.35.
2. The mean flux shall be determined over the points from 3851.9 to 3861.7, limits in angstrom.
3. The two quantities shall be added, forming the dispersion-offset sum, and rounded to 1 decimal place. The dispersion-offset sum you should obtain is 24.2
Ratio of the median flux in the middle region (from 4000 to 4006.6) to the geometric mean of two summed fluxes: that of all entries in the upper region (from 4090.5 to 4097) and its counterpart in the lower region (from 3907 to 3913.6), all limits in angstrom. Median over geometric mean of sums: 0.145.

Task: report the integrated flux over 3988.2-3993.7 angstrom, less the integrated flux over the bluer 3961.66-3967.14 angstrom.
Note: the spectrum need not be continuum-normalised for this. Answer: 43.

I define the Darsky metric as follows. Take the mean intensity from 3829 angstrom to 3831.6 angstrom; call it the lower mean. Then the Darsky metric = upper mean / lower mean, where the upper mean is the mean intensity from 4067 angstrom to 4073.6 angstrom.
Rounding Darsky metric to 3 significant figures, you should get 1.20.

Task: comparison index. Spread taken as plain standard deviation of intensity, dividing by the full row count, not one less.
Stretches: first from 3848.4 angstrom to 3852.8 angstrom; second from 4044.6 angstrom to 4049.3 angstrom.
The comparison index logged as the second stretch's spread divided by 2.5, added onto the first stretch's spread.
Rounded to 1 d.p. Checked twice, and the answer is 1.7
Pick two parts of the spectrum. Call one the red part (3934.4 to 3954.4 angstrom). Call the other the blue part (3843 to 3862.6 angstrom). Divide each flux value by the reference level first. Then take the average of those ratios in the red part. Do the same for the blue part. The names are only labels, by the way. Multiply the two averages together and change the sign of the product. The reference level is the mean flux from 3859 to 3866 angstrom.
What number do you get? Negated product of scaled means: -0.88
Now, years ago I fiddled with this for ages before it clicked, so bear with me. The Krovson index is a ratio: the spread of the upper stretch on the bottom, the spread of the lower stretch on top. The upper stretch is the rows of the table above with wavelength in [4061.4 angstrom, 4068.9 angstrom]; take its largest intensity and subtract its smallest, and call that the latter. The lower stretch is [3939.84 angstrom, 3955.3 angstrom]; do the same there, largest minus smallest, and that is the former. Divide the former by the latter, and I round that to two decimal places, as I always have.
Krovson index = 1.28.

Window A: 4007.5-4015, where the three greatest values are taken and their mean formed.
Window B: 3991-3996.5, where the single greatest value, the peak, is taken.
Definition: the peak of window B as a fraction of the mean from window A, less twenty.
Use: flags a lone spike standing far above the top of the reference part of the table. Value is -18.9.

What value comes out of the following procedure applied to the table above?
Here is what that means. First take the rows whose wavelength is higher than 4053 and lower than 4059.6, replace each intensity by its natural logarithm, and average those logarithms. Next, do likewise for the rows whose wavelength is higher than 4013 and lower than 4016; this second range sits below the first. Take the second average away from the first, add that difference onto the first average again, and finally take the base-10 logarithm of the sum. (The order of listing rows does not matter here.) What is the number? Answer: 0.51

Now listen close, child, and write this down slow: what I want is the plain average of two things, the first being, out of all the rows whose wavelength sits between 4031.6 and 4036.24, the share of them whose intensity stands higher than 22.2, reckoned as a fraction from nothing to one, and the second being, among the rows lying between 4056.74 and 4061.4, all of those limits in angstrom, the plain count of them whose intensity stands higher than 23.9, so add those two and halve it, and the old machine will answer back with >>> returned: 2.0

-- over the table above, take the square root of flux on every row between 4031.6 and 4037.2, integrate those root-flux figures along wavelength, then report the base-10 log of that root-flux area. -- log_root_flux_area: 1.43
